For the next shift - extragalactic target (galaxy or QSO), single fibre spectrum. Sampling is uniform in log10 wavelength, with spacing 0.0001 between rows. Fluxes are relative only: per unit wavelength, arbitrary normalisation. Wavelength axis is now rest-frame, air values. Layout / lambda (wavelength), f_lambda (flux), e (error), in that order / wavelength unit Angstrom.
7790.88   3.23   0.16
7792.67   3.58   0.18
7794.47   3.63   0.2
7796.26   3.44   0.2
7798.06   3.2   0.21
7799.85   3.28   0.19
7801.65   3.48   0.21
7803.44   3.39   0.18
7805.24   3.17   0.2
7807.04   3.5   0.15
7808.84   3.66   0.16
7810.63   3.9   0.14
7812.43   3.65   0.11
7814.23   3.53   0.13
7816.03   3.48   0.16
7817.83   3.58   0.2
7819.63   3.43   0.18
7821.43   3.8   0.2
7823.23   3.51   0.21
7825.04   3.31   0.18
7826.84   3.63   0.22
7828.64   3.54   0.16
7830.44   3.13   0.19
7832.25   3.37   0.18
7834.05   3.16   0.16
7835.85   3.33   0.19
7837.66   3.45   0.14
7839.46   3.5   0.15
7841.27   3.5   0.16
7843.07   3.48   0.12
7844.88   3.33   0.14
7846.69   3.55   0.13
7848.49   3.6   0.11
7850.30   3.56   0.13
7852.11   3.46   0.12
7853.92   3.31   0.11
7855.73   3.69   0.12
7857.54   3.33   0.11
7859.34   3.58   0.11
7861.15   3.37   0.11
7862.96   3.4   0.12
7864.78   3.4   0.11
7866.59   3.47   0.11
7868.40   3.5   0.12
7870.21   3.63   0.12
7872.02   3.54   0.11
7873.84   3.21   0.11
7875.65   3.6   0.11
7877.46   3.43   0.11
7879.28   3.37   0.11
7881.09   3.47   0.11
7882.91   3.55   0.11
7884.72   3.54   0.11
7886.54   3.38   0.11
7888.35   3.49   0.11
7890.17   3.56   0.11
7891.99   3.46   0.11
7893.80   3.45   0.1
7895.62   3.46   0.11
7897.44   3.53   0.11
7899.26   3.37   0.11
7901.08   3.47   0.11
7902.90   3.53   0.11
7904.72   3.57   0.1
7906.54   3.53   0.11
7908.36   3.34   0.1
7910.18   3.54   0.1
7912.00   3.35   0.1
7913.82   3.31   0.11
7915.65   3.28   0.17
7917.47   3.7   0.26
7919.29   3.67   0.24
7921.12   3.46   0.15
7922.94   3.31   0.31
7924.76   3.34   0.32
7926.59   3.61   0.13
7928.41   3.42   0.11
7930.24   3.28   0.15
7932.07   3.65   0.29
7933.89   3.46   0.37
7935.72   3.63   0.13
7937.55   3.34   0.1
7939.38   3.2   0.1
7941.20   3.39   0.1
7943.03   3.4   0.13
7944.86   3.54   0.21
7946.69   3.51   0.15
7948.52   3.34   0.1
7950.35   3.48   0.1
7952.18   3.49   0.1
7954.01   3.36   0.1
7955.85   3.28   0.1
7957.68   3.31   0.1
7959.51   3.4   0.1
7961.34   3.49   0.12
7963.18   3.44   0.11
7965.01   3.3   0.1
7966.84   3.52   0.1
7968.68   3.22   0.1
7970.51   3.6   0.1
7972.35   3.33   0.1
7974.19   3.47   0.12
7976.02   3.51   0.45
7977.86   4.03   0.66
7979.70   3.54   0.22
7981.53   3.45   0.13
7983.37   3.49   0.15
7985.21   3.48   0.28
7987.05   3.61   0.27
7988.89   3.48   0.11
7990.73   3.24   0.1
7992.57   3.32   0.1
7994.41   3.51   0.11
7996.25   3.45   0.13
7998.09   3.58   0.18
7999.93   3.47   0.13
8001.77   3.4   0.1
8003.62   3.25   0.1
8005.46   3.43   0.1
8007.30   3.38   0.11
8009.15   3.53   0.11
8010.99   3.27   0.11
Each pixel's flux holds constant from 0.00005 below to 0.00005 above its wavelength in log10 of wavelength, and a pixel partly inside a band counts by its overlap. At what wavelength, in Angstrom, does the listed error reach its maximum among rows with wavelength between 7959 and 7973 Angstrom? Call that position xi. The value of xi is 7961.34 Angstrom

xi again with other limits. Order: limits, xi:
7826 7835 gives 7826.84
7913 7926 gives 7924.76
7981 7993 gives 7985.21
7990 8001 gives 7998.09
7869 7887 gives 7870.21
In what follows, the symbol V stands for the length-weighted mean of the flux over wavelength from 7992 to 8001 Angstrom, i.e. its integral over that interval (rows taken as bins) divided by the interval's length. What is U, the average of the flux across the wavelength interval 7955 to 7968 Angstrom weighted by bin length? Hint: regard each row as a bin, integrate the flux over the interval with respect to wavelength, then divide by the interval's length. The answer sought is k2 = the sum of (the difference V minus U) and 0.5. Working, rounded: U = 3.39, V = 3.47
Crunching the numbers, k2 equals 0.583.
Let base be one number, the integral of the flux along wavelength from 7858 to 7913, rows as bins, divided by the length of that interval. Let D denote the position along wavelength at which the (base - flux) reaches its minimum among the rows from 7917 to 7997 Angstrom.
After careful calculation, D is 7977.86 Angstrom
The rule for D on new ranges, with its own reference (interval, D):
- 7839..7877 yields 7855.73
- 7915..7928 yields 7917.47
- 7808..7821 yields 7810.63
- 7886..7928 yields 7917.47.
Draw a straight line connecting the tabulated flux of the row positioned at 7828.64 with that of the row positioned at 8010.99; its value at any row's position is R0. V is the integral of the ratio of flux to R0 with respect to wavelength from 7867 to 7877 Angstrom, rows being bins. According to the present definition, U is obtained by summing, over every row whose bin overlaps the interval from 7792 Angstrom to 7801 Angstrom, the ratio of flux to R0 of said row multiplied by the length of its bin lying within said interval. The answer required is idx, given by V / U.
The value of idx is 1.17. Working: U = 8.6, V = 10.1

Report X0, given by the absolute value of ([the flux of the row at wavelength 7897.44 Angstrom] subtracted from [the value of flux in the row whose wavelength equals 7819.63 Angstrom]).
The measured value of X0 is 0.10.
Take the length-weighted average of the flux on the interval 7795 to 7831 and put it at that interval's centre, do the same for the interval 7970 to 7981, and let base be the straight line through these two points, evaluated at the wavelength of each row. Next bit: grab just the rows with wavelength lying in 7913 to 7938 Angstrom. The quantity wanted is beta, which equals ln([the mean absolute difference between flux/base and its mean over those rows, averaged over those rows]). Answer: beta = -3.26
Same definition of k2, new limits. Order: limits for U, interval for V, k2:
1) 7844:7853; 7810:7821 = 0.596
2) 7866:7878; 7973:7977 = 0.500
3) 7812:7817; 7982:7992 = 0.409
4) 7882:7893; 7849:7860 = 0.492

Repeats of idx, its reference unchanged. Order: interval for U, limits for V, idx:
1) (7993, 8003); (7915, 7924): 0.88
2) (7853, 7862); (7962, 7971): 1.03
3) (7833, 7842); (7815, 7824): 1.04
